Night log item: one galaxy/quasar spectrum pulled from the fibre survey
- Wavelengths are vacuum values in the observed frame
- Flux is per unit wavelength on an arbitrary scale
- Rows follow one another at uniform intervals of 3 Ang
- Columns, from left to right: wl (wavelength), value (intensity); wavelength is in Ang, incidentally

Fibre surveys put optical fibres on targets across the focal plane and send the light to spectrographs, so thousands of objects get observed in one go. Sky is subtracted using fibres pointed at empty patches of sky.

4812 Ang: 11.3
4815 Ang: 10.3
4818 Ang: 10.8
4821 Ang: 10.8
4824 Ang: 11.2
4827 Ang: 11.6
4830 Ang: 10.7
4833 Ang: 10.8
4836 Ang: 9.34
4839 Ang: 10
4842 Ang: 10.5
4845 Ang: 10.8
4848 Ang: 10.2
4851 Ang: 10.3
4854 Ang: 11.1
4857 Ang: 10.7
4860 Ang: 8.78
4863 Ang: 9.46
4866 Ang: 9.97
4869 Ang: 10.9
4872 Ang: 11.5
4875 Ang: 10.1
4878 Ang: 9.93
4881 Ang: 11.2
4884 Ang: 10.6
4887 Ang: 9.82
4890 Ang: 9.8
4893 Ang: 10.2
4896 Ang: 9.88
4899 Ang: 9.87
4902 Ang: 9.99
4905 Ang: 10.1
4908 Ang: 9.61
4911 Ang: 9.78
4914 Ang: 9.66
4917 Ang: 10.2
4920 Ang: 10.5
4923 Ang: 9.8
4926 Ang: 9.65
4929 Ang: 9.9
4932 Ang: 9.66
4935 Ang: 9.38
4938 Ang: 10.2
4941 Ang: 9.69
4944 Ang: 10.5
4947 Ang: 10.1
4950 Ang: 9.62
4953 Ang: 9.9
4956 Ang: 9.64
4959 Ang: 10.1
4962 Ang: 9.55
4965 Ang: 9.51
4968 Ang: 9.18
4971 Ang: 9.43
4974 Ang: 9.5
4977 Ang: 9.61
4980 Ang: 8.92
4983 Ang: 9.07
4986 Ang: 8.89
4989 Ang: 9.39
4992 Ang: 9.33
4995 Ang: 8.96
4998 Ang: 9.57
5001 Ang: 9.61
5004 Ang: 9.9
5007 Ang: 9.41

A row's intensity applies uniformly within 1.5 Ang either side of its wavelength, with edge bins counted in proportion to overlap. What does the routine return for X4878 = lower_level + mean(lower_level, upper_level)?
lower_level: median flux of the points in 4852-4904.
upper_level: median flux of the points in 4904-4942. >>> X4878 19.9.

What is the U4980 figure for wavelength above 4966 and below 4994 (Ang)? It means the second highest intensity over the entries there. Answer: 9.5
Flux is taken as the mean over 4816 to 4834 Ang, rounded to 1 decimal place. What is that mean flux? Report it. 11.0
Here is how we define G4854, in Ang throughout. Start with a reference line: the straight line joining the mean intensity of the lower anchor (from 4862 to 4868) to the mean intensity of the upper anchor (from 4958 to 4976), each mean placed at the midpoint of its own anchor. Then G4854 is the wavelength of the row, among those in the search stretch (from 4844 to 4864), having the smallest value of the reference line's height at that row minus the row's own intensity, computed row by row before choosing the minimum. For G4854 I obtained 4854 Ang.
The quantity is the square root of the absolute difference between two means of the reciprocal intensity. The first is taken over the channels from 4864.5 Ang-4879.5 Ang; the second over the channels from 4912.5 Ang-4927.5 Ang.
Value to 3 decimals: 0.069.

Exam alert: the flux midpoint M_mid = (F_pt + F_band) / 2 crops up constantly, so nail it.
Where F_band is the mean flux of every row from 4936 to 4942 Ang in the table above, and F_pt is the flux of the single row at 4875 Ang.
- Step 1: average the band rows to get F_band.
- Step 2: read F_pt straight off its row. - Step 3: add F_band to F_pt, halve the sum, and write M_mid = 10.0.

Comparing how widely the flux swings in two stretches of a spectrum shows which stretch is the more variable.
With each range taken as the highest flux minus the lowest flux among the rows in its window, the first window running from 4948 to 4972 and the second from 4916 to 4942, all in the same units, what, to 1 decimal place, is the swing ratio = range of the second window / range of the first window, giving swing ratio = 1.2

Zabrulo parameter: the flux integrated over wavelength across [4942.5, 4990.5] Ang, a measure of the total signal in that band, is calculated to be 459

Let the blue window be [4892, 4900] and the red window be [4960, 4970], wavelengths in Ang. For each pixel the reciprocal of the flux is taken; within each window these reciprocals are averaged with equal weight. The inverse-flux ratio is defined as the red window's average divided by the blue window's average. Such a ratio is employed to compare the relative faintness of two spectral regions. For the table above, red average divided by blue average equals 1.06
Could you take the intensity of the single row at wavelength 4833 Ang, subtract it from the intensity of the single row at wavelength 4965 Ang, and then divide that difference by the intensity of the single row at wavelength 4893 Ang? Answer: -0.13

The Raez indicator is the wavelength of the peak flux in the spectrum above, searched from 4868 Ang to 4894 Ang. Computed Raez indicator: 4872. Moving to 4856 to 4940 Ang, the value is 4872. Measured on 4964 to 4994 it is 4977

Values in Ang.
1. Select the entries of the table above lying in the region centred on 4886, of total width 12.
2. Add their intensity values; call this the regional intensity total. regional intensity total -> 41.4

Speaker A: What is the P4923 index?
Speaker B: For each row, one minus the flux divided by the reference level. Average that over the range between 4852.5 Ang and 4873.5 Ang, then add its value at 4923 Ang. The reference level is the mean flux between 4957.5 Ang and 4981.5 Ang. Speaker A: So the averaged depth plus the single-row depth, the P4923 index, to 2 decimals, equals -0.13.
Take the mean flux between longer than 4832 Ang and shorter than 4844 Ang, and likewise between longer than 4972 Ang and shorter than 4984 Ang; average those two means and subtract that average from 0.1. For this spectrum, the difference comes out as -9.6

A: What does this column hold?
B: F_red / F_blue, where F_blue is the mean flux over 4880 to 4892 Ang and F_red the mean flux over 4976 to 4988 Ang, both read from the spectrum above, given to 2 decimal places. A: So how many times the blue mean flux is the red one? 0.88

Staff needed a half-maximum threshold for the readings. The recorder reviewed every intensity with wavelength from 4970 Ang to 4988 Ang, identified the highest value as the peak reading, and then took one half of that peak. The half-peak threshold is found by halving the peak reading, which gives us 4.8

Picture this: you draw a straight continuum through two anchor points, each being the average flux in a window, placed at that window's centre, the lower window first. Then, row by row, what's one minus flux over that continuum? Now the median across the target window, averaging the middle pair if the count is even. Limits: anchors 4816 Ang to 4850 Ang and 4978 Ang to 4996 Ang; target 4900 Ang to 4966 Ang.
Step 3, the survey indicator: -0.020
